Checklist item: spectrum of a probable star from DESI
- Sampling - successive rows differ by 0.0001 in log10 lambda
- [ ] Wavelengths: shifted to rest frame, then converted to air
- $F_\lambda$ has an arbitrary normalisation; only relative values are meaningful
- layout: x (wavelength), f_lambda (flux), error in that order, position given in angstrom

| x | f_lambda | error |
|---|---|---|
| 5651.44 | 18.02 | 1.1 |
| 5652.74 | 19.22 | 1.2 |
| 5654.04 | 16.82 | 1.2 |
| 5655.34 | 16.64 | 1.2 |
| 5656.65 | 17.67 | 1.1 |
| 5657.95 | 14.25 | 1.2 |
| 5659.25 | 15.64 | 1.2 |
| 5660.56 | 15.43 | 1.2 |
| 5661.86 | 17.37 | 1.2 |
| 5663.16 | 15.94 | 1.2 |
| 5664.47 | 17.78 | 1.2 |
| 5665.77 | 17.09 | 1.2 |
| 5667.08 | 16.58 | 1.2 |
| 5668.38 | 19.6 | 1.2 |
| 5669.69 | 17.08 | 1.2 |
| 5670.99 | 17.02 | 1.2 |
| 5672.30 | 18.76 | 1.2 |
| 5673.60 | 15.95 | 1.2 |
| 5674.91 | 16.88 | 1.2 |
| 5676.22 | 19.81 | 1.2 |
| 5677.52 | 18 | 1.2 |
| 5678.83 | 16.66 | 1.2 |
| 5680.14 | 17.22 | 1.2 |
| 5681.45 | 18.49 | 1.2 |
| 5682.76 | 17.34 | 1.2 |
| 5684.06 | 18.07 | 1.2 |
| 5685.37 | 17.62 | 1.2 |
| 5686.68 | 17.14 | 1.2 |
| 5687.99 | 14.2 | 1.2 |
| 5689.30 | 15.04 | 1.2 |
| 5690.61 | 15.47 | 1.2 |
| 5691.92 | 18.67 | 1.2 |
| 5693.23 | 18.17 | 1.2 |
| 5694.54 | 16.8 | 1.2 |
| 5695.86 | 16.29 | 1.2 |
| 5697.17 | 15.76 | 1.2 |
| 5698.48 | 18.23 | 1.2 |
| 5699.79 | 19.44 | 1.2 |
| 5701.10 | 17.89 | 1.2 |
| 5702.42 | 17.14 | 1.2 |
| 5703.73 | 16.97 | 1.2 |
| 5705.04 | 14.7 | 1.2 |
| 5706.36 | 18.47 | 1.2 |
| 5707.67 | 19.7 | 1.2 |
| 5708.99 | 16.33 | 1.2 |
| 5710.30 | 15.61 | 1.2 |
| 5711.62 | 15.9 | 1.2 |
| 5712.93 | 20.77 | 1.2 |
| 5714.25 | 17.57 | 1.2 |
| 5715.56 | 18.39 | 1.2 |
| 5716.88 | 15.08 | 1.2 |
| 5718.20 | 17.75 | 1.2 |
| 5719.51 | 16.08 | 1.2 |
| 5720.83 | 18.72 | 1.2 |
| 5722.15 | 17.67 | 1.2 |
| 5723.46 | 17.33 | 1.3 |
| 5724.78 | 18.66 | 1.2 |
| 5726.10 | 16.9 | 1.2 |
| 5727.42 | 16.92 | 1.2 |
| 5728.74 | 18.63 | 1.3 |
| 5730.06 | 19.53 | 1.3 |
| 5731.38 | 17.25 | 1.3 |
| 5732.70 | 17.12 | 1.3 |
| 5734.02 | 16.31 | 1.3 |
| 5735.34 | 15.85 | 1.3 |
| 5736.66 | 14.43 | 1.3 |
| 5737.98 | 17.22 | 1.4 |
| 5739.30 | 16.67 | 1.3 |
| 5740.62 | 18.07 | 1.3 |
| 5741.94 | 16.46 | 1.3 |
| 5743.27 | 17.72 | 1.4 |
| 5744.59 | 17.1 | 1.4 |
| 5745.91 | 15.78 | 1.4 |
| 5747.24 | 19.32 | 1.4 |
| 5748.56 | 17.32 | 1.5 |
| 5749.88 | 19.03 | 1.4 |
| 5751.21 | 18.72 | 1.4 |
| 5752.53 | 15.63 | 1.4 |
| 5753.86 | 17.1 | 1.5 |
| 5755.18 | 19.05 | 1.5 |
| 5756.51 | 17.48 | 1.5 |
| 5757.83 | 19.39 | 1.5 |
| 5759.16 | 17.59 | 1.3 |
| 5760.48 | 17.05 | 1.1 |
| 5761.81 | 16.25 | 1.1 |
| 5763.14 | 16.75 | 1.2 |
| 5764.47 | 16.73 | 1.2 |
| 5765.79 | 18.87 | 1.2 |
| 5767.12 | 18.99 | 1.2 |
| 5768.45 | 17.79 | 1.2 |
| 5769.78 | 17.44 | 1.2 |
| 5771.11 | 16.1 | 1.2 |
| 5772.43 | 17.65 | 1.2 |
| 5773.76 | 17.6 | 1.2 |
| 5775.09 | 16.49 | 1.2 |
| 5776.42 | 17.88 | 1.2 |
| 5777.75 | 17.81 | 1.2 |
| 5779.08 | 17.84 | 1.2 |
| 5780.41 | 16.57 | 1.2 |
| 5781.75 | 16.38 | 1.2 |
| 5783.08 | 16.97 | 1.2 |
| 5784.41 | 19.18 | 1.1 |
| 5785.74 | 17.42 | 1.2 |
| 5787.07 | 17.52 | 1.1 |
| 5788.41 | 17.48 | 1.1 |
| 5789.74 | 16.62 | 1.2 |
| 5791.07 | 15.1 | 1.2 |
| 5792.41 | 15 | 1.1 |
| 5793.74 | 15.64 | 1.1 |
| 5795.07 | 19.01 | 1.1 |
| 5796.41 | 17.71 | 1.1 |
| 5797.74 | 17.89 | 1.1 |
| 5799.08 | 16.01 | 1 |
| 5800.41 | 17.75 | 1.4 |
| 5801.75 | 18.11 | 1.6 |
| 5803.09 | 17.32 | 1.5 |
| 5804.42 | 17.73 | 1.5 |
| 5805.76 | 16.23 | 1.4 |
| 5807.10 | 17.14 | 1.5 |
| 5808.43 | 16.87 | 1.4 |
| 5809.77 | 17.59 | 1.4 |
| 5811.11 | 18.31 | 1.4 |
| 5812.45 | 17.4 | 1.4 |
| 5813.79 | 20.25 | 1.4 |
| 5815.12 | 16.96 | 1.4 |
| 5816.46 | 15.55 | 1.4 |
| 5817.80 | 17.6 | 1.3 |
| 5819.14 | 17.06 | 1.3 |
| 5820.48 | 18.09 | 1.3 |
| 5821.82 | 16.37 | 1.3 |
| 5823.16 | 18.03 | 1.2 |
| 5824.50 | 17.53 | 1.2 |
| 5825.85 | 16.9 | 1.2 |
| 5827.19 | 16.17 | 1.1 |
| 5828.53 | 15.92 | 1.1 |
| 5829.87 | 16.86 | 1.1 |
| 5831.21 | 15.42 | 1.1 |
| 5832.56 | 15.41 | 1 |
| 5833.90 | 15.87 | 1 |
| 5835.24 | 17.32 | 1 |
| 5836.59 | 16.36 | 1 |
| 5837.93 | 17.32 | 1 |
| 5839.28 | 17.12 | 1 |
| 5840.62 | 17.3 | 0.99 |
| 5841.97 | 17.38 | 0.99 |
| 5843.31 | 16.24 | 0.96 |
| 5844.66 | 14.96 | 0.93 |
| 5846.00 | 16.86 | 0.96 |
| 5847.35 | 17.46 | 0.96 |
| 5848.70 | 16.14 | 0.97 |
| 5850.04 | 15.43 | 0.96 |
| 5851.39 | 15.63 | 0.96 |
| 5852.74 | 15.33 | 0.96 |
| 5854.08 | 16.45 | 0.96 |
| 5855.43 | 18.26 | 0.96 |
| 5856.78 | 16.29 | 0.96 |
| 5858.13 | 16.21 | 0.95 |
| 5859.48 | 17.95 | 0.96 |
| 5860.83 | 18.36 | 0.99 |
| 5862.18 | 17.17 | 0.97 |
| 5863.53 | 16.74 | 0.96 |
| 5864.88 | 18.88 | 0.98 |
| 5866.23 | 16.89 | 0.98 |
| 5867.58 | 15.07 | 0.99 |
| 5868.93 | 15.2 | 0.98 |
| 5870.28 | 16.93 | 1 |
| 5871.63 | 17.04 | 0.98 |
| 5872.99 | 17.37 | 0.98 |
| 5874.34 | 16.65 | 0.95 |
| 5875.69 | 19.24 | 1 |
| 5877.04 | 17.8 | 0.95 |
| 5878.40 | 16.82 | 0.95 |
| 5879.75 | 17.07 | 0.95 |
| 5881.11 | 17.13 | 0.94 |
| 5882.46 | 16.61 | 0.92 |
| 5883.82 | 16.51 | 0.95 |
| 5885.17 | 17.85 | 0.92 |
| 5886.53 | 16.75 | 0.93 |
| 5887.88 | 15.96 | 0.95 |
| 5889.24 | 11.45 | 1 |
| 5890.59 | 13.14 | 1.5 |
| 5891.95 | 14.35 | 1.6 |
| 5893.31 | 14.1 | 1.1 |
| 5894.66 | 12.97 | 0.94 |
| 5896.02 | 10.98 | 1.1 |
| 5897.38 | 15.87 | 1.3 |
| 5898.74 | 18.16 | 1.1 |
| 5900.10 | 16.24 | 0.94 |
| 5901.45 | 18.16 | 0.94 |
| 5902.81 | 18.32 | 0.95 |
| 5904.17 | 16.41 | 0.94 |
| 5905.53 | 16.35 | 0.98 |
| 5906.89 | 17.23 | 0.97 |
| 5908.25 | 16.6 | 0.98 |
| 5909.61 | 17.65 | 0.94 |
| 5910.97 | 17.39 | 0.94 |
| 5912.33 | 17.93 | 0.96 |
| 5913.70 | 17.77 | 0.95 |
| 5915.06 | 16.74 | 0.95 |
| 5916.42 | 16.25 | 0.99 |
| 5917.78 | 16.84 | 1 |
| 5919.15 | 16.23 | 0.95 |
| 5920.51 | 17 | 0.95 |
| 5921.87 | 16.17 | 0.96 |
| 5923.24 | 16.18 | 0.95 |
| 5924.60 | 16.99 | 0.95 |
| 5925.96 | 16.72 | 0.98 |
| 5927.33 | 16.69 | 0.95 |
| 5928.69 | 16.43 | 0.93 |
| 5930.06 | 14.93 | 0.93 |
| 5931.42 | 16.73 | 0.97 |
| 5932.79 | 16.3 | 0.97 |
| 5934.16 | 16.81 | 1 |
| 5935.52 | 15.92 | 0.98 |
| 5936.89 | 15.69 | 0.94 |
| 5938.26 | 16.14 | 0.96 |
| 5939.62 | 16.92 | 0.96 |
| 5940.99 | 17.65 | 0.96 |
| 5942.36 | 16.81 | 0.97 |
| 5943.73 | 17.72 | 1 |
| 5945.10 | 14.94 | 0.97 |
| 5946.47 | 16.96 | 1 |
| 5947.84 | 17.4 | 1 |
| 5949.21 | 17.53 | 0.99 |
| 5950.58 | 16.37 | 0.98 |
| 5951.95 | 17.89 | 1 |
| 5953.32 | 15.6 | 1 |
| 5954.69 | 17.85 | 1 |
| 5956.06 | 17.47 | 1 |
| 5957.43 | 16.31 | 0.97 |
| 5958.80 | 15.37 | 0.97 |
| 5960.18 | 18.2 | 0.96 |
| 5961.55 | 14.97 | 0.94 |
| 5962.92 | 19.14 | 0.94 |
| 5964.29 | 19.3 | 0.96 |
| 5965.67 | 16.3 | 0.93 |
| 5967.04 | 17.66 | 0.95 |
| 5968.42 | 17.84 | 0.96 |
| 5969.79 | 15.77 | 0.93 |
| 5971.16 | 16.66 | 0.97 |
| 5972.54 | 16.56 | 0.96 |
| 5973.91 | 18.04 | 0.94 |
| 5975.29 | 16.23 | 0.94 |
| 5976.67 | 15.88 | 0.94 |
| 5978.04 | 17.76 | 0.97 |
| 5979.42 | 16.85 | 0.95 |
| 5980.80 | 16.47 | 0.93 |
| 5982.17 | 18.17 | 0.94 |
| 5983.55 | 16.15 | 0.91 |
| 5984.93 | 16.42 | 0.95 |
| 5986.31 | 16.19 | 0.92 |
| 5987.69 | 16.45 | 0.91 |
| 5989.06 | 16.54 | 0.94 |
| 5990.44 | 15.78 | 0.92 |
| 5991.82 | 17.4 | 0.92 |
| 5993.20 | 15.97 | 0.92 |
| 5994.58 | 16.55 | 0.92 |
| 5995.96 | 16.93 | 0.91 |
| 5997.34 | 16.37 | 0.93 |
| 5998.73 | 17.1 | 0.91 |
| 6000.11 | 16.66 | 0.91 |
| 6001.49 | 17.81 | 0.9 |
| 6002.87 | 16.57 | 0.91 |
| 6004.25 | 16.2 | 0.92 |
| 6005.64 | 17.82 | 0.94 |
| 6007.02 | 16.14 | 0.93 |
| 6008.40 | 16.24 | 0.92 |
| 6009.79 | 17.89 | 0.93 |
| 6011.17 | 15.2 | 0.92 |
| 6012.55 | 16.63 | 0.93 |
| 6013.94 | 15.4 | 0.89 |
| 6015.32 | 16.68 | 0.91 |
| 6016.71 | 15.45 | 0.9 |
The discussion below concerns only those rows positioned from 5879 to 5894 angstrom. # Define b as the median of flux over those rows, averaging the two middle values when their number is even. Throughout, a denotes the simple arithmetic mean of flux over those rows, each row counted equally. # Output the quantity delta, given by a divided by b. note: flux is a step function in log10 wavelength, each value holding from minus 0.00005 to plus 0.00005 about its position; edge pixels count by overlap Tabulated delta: 0.94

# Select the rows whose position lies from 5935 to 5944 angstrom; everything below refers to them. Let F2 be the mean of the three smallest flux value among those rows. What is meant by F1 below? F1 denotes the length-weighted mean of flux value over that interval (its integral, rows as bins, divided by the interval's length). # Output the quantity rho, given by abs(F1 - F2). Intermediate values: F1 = 16.7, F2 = 15.9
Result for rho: 0.74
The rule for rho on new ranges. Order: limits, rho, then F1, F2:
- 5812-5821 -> 1.04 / 17.6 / 16.5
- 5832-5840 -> 0.72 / 16.6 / 15.9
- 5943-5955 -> 1.25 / 16.9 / 15.6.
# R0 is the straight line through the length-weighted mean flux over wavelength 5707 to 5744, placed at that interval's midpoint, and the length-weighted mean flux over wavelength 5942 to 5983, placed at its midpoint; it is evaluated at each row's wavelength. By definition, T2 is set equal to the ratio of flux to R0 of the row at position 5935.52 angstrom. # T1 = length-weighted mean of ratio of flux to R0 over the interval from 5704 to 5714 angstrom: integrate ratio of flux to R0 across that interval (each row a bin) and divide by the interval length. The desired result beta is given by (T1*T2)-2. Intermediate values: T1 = 1.00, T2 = 0.93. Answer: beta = -1.06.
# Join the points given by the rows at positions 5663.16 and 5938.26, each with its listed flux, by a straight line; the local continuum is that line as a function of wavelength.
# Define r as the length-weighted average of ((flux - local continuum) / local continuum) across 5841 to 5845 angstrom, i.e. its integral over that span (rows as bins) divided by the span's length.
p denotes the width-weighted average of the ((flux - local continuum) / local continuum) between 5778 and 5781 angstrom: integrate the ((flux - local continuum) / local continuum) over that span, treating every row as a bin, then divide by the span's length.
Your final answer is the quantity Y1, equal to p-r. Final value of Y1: 0.061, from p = 0.080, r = 0.019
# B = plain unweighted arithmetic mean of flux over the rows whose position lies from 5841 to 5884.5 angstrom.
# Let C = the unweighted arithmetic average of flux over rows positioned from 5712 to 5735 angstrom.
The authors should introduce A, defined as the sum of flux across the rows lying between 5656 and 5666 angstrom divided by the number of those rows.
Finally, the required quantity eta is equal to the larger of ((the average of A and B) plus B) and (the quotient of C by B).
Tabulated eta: 33.4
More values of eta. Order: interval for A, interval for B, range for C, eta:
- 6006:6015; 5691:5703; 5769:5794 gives 34.5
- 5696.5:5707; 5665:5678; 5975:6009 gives 35.2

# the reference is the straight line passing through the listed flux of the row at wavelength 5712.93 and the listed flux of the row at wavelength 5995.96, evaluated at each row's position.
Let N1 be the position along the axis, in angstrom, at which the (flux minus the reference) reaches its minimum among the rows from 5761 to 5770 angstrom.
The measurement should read 5761.81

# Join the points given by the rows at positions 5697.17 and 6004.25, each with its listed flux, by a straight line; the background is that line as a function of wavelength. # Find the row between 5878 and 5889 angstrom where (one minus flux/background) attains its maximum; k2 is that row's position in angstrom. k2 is 5887.88 angstrom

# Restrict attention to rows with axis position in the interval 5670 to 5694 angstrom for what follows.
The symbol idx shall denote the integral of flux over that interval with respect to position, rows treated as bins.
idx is 414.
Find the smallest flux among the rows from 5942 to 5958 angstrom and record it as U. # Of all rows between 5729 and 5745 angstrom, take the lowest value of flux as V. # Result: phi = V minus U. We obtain -0.5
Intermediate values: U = 14.94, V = 14.43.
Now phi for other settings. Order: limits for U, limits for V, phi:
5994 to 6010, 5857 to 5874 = -1.1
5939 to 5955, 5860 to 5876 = 0.1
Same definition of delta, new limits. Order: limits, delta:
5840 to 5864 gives 1.00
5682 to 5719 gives 1.00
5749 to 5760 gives 0.99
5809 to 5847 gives 1.00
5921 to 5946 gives 0.99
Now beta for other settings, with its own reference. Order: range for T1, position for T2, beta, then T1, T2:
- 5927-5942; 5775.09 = -1.08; 0.96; 0.96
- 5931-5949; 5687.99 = -1.20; 0.98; 0.82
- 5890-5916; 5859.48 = -1.01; 0.94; 1.05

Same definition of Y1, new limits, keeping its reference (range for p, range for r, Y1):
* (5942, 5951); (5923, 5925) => 0.012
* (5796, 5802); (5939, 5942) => 0.019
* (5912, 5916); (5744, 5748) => -0.011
